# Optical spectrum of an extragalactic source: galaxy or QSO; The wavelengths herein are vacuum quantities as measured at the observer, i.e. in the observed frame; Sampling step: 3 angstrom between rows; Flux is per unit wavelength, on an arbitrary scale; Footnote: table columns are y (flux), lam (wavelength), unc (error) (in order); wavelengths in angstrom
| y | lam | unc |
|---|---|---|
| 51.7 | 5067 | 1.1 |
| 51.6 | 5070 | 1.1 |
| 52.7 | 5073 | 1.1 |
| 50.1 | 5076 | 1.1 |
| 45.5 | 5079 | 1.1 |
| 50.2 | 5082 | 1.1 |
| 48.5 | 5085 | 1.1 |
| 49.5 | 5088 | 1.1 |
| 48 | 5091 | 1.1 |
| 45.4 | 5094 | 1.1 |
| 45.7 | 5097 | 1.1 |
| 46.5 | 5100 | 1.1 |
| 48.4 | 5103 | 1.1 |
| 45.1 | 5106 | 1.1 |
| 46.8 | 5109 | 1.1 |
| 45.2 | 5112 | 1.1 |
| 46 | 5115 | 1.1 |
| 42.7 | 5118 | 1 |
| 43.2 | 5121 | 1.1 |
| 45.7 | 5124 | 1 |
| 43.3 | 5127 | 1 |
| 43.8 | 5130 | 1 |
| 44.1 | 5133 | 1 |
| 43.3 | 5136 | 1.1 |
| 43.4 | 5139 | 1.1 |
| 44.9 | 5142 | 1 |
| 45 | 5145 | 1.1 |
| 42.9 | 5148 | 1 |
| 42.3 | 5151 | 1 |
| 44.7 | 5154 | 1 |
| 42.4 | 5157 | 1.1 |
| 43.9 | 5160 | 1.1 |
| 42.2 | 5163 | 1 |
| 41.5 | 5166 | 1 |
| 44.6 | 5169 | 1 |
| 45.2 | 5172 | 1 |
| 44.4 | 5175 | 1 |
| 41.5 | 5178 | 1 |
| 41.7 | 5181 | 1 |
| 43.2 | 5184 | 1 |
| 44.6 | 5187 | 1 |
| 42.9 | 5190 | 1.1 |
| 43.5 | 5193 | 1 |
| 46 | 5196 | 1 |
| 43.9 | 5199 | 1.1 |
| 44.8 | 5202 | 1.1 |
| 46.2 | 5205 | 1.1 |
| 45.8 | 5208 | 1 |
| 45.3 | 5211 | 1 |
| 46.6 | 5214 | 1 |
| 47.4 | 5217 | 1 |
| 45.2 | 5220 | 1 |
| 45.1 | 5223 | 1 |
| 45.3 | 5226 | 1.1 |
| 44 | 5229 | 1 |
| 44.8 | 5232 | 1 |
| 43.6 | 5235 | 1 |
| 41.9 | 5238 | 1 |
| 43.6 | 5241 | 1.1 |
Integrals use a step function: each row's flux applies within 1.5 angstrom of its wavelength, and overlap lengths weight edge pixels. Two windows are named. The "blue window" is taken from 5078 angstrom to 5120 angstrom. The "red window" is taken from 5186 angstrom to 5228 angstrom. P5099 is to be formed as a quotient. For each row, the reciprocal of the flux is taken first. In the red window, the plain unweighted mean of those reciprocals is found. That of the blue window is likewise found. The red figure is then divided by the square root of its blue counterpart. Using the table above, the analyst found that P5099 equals 0.151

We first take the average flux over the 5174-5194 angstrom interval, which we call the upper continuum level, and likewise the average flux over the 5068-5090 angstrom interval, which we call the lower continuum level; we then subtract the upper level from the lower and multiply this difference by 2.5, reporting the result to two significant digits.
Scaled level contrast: 17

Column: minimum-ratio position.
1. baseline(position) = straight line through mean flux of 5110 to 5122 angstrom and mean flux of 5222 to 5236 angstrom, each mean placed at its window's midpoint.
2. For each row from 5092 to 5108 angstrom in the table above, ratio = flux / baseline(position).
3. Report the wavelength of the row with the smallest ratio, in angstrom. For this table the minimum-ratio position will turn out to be 5106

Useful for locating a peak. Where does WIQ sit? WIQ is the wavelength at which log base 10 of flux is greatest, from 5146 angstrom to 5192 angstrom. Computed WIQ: 5172 angstrom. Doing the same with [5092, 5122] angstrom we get 5103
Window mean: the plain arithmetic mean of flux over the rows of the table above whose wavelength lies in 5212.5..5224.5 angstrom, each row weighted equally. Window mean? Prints 46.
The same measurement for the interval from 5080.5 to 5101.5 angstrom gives 48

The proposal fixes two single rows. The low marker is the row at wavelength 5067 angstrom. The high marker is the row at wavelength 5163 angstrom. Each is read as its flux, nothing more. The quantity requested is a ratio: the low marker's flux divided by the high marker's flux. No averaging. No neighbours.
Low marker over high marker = 1.23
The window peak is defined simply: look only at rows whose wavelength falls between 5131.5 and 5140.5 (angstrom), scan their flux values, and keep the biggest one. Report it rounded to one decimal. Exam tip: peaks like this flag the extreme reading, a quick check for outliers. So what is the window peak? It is 44.1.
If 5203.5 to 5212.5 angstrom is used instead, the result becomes 46.2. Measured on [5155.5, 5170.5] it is 44.6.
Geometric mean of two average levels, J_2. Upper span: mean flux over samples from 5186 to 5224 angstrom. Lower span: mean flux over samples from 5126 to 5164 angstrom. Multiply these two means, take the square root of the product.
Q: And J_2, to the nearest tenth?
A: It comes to 44.4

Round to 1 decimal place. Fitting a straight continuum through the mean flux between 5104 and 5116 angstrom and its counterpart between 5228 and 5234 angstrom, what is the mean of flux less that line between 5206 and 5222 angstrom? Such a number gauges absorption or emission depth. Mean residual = 1.5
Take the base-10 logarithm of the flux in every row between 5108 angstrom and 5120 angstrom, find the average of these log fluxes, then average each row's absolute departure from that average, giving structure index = 0.012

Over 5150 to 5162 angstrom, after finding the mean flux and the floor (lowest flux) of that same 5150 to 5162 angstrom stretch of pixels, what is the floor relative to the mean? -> 0.976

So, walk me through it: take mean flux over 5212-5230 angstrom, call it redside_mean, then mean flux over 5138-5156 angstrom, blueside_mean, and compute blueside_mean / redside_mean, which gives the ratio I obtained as 0.96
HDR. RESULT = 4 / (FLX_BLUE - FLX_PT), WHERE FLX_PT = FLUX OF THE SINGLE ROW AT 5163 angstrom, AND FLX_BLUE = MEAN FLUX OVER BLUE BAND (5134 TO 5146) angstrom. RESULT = 2.1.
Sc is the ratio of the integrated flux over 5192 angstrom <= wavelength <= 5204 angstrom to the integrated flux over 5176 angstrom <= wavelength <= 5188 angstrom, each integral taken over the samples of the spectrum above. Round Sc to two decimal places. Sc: 1.04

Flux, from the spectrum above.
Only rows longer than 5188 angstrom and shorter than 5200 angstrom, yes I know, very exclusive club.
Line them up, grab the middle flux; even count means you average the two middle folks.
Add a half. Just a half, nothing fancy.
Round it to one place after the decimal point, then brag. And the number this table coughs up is 44.2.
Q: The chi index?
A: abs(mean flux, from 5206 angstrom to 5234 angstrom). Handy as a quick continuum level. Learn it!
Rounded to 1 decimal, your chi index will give 45.5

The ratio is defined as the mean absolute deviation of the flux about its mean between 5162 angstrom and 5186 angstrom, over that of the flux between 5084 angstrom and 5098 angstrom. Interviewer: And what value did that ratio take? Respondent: 0.88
